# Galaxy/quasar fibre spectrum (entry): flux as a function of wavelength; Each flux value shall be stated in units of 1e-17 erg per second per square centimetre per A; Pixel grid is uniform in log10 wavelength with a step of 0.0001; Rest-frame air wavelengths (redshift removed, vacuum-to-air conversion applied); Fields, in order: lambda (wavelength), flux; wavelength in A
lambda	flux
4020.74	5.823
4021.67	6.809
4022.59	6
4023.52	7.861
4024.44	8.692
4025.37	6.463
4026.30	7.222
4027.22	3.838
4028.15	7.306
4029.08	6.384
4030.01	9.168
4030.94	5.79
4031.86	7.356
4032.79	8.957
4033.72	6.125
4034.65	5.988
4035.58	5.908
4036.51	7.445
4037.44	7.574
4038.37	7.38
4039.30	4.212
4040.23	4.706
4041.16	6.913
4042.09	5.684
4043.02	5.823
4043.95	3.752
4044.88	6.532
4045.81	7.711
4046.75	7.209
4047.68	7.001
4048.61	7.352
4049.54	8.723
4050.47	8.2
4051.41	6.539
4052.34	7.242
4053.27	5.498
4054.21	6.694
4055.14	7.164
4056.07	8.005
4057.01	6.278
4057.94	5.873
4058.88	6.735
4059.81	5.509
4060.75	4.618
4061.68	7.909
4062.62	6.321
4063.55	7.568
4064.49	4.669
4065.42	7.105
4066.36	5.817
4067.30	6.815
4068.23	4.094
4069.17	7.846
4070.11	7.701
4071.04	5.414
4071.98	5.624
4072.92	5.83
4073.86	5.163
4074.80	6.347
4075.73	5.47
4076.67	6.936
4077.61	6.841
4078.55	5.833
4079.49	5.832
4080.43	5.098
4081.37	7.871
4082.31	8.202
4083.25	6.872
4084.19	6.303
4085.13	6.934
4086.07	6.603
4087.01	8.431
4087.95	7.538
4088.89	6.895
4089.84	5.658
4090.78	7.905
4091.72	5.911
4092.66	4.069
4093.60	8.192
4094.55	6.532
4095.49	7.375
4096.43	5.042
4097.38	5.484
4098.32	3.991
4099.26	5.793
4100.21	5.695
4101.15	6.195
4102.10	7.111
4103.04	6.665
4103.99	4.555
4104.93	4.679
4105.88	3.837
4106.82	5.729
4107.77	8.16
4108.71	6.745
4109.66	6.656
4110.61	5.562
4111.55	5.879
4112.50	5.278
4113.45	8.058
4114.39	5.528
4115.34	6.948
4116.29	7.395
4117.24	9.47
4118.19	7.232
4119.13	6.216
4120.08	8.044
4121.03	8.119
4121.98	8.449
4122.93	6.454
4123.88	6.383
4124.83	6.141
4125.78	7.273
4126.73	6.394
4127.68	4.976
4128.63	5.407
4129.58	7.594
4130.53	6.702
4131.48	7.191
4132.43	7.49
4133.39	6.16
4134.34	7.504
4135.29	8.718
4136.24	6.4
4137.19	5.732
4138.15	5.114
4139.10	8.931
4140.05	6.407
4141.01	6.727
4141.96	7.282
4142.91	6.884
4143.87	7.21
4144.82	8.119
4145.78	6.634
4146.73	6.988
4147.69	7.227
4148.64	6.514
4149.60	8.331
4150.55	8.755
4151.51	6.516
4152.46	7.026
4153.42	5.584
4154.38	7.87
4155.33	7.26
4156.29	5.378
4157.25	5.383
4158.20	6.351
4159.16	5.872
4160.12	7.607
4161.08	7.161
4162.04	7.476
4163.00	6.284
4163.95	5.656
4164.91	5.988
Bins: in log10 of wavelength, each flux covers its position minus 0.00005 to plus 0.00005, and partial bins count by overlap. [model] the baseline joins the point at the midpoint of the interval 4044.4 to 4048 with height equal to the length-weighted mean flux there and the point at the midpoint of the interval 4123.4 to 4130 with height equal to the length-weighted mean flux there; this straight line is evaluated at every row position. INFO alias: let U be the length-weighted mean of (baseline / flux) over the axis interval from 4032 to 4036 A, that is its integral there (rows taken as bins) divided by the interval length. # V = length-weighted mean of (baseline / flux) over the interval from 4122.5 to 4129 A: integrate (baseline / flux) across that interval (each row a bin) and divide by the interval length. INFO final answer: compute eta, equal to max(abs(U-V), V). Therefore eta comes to 1.04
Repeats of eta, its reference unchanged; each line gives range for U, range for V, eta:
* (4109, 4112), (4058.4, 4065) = 1.17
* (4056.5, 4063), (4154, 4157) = 0.92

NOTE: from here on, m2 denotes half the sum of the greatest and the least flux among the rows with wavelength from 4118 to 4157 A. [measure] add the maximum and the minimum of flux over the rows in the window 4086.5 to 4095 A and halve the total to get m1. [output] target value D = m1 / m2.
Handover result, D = 0.90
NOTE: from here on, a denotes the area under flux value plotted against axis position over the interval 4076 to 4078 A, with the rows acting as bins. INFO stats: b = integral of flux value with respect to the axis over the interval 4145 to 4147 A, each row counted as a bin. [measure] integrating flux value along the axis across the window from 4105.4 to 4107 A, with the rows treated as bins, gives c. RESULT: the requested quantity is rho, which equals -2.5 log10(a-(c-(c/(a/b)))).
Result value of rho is -2.85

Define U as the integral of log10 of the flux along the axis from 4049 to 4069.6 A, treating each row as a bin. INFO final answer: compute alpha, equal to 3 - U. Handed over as -13.7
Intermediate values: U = 16.7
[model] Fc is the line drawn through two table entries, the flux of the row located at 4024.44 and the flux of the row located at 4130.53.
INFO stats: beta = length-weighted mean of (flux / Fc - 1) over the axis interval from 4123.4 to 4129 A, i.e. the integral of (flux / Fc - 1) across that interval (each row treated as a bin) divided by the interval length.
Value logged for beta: -0.10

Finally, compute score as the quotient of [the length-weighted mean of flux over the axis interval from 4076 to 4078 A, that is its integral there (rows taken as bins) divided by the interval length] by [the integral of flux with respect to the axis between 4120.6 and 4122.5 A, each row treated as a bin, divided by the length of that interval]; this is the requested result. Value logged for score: 0.82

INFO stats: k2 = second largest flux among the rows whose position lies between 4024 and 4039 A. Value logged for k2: 8.957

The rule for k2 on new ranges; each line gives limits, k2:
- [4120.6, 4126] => 8.119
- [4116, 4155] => 8.931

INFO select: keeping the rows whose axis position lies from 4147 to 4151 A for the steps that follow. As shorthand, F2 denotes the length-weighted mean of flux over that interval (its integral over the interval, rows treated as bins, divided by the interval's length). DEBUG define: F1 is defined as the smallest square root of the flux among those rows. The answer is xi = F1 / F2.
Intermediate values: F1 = 2.55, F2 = 7.7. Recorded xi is 0.333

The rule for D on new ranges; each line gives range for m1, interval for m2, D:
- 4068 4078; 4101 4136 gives 0.90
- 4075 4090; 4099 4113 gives 1.13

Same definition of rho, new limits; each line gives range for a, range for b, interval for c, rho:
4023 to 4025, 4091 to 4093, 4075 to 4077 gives -2.71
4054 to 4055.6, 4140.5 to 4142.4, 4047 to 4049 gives -2.85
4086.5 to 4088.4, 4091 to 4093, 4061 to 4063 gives -2.63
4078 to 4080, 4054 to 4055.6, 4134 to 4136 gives -2.60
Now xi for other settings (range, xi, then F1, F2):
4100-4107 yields 0.353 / 1.96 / 5.5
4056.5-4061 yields 0.366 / 2.15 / 5.9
